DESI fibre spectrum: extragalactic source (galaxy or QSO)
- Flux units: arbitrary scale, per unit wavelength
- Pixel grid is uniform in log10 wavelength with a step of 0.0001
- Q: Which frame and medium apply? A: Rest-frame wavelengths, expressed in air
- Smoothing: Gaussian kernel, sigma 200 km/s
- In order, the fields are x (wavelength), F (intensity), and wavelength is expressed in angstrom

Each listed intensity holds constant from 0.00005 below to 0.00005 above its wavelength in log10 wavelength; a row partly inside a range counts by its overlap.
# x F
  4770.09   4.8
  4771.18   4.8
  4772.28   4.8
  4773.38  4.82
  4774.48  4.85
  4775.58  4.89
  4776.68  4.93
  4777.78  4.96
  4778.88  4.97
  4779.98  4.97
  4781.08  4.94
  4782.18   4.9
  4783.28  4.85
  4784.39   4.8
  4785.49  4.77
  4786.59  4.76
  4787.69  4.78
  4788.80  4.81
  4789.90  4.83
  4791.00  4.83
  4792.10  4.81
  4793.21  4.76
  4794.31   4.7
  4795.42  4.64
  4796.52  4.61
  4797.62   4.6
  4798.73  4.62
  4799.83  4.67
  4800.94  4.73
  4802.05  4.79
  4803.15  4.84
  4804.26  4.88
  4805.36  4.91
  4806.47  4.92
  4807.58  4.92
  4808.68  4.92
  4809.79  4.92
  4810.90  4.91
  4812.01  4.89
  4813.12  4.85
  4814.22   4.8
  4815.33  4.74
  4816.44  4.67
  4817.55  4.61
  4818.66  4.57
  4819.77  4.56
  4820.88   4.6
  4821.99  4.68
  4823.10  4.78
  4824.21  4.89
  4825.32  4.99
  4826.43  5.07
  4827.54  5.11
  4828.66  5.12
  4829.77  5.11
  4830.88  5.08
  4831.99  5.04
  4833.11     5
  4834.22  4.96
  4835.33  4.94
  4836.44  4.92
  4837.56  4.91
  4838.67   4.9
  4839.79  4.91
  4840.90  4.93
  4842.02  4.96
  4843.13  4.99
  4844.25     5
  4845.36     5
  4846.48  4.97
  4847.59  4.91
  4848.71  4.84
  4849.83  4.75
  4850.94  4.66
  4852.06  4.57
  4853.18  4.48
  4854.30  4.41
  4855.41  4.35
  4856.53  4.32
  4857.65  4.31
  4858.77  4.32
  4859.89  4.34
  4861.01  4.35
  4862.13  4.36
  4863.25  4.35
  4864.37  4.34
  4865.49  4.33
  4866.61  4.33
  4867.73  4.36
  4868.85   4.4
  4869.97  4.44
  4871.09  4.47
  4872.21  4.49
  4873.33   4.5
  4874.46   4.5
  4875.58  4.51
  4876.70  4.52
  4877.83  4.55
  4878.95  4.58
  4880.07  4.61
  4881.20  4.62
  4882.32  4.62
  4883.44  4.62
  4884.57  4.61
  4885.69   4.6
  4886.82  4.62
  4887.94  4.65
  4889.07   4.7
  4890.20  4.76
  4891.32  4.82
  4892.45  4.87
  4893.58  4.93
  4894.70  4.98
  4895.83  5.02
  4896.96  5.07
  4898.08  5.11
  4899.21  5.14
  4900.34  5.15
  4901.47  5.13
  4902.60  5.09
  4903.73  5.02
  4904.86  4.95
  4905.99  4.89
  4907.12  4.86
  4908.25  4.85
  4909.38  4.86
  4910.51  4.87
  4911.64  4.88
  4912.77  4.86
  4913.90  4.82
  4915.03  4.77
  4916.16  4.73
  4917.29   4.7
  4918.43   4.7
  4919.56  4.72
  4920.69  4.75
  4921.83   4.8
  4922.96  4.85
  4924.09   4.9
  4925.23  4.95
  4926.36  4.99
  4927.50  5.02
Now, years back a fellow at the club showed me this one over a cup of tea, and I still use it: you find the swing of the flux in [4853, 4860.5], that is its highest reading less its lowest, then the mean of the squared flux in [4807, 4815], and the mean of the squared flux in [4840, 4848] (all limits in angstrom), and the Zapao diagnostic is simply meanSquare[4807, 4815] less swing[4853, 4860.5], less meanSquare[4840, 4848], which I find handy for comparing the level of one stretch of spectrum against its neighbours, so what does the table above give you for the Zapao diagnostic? -1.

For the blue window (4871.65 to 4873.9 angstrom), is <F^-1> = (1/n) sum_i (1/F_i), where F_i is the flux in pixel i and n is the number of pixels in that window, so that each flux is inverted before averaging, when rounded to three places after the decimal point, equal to 0.222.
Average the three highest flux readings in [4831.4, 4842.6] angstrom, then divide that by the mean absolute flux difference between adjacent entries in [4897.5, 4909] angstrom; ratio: 132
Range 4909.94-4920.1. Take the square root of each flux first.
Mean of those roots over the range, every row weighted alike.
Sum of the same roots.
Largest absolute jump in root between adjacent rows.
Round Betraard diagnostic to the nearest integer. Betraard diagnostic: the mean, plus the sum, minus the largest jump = 22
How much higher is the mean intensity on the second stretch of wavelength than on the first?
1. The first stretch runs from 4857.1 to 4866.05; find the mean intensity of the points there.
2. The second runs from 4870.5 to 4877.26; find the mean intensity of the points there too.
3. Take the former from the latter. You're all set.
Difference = 0.2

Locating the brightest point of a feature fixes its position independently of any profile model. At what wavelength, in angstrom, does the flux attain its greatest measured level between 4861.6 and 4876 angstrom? 4875.58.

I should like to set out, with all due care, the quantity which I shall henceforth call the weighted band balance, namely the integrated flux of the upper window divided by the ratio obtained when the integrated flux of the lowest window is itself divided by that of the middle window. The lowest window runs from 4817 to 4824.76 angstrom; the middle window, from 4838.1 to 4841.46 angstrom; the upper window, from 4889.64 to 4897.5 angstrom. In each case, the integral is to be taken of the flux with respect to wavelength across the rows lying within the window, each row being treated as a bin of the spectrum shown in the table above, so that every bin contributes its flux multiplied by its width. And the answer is 17.6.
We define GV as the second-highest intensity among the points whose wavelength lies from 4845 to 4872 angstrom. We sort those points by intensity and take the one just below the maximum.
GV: 4.97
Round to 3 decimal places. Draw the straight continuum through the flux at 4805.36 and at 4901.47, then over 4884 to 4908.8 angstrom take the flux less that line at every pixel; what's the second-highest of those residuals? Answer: 0.015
